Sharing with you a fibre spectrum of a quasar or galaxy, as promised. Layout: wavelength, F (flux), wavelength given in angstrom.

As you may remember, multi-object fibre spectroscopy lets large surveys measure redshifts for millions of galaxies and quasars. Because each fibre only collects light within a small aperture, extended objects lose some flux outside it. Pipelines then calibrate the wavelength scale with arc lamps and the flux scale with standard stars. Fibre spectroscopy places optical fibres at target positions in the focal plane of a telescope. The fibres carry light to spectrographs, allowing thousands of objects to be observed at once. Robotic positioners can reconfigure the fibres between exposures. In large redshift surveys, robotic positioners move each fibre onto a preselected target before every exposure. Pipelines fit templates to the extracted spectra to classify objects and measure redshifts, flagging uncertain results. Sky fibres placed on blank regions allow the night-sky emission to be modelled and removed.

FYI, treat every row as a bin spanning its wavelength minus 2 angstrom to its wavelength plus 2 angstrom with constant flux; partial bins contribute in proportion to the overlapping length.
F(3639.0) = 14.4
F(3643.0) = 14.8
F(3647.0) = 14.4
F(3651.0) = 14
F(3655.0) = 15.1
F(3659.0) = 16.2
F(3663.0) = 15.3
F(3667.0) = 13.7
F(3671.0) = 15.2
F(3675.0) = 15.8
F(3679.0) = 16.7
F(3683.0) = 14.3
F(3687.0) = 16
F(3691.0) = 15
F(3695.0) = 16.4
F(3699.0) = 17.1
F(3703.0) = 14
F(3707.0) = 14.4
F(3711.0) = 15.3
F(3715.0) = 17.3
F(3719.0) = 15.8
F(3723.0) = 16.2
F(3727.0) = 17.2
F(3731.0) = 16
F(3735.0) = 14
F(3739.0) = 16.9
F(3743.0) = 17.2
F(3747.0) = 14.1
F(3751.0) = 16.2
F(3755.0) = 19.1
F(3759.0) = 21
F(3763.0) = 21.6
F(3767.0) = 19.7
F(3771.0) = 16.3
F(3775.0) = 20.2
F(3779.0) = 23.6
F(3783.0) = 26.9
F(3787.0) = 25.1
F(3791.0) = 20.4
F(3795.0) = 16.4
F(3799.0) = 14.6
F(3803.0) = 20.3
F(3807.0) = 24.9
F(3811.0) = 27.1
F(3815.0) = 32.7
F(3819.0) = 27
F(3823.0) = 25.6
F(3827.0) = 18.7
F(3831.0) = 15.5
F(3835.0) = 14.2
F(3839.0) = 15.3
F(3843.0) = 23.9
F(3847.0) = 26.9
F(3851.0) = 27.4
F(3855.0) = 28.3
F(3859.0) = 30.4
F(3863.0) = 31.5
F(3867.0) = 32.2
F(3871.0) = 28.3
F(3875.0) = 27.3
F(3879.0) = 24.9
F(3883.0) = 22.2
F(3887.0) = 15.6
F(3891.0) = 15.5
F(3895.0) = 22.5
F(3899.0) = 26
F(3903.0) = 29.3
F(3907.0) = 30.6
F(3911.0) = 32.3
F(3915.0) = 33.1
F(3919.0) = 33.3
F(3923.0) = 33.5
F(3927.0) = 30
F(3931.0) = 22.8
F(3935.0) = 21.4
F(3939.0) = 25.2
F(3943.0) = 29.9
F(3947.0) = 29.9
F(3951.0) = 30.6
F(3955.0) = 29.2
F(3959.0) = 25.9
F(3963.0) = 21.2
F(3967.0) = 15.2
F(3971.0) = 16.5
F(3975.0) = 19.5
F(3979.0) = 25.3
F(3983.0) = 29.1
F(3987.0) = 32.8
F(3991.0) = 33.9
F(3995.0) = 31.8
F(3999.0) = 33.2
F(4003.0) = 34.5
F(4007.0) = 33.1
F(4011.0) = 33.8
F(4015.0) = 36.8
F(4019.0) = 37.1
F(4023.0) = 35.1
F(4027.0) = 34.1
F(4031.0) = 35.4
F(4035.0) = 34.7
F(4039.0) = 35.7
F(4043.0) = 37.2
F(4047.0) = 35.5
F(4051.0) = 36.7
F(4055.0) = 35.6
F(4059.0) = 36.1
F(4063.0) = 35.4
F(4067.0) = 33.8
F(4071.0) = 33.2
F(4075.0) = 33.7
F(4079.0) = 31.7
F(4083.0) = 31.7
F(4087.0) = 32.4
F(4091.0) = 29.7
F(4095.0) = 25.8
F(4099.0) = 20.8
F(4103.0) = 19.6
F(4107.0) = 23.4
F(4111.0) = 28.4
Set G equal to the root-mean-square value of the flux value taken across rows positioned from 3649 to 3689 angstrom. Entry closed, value 15.3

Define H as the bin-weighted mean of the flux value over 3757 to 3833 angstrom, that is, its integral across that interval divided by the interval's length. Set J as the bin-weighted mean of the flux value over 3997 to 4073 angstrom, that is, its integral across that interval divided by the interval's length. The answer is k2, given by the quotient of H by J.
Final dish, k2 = 0.6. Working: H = 22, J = 35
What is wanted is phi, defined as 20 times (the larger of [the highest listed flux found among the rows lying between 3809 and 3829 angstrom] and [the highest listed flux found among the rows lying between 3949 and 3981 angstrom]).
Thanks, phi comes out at 654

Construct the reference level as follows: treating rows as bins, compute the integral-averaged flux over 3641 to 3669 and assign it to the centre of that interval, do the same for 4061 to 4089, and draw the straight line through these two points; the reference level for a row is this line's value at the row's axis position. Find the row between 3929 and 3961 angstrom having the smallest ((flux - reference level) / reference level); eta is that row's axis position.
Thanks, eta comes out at 3935.0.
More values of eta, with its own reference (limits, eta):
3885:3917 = 3891.0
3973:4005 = 3975.0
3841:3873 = 3843.0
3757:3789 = 3771.0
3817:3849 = 3835.0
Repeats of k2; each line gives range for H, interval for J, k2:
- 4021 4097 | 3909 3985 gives 1.3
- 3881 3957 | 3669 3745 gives 1.7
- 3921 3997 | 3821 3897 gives 1.1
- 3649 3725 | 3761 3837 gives 0.7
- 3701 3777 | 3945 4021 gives 0.6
